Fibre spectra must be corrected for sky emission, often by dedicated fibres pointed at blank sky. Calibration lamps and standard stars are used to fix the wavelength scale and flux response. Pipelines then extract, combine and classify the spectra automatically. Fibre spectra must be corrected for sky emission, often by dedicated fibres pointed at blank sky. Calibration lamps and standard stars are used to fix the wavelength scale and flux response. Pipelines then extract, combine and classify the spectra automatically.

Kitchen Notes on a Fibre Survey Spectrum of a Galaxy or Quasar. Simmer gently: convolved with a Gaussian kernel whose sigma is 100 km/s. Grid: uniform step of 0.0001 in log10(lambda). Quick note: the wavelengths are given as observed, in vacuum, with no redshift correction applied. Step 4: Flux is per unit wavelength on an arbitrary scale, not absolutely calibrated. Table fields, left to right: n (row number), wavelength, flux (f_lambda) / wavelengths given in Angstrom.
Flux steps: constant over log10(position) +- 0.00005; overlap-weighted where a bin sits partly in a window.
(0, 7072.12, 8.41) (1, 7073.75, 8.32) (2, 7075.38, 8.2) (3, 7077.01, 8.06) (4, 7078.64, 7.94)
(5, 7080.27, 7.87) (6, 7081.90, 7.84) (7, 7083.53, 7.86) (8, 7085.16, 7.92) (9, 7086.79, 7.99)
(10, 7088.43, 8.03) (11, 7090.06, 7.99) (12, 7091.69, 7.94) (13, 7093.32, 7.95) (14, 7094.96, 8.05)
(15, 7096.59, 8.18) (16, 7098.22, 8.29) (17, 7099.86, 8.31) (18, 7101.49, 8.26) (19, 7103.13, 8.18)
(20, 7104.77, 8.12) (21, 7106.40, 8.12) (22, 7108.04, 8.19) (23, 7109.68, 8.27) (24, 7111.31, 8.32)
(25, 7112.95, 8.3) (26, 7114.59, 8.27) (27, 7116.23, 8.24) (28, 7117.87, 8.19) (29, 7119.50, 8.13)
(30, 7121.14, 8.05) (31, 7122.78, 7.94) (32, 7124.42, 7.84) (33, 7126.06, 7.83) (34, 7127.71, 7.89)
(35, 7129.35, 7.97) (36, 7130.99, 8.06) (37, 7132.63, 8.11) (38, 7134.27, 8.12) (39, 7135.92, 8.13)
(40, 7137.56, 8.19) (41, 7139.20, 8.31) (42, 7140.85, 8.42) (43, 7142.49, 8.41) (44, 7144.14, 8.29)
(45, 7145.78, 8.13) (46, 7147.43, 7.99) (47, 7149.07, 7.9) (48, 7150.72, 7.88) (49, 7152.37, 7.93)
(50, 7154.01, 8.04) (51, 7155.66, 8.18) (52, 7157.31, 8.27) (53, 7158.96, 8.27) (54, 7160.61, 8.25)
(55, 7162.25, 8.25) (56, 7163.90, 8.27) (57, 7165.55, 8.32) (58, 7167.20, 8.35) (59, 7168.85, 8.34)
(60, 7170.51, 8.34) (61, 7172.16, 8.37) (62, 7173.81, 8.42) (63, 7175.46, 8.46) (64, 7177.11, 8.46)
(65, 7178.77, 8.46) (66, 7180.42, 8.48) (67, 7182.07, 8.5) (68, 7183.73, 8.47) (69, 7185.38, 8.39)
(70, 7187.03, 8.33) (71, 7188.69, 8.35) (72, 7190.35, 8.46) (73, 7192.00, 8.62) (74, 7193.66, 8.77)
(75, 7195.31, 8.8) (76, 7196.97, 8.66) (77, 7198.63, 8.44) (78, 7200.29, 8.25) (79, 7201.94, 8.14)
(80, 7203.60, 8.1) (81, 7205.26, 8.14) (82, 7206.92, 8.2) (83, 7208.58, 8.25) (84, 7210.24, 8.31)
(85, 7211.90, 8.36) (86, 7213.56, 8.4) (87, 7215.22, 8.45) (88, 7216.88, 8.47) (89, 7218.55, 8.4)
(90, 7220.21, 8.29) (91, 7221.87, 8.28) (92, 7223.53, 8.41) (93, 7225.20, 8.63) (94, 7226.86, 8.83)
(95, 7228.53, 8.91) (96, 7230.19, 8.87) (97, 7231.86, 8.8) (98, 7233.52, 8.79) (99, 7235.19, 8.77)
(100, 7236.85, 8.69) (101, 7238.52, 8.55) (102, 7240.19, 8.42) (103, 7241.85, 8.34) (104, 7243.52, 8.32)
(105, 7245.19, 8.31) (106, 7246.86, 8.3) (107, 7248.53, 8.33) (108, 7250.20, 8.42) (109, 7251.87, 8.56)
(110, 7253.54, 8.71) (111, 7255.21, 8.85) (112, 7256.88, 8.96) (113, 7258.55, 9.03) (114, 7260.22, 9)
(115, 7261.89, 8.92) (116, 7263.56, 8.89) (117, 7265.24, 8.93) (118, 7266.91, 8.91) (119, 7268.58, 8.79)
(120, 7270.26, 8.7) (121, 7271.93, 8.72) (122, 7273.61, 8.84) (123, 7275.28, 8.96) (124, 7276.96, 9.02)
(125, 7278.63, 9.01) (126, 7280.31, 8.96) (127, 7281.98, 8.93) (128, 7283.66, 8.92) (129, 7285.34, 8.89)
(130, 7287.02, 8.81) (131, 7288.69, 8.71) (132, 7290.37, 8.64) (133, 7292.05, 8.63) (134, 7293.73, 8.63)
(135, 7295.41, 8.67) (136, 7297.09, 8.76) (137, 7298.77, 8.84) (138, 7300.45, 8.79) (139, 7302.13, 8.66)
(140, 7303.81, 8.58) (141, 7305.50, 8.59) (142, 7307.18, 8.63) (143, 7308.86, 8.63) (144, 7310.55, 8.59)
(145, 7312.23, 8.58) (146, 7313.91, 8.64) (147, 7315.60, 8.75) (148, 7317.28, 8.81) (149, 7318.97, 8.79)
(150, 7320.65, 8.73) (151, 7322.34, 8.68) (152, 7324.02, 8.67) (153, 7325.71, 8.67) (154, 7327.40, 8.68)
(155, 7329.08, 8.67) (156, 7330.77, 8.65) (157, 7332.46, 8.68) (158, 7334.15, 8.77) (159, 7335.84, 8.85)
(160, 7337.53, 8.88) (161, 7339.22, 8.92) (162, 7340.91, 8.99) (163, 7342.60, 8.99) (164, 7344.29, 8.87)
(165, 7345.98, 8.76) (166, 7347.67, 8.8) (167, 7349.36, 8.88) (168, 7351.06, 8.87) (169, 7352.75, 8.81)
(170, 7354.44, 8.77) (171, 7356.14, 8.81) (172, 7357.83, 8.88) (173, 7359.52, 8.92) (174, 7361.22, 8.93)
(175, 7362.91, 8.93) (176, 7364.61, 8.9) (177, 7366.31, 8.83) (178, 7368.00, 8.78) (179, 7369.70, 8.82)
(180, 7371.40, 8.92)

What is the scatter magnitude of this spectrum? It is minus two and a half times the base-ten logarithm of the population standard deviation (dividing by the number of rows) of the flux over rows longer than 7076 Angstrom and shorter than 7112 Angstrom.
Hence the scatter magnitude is 2.04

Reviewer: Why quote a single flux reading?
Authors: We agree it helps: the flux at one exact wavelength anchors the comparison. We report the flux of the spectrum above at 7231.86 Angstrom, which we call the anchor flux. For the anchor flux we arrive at 8.8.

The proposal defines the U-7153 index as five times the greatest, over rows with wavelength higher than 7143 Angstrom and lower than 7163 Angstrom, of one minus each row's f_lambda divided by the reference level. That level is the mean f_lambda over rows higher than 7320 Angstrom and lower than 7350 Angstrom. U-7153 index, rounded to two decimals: 0.52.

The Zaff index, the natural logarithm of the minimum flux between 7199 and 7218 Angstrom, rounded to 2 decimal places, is 2.09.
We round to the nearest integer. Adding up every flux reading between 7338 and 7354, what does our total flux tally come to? 80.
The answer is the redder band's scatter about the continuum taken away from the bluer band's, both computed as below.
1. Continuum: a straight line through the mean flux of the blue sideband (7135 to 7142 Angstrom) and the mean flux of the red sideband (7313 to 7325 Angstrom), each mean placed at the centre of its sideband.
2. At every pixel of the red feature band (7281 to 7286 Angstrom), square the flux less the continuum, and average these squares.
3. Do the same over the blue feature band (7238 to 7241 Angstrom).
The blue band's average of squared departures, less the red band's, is -0.073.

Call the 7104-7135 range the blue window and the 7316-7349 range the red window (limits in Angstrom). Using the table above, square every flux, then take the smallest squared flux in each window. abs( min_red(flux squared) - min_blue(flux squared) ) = 14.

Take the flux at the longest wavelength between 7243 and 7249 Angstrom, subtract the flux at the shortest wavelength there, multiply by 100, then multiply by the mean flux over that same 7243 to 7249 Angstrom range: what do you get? 8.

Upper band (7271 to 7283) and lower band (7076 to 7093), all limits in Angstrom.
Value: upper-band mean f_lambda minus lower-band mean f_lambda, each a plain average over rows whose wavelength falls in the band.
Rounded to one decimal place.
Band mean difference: 1.0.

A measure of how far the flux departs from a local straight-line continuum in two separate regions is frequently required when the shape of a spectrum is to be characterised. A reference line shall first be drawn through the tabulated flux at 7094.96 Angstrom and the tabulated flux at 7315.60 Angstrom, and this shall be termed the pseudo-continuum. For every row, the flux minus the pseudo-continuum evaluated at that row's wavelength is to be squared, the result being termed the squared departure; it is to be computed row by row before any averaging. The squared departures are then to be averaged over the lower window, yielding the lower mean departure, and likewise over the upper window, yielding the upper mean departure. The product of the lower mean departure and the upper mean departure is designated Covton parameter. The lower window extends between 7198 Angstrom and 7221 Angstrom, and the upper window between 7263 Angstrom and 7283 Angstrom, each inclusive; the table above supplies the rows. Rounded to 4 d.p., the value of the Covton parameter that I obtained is 0.0021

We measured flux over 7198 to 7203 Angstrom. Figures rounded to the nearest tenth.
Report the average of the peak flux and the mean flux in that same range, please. 8.4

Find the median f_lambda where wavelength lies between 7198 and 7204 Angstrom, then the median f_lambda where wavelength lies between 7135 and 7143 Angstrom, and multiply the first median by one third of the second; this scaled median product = 22.7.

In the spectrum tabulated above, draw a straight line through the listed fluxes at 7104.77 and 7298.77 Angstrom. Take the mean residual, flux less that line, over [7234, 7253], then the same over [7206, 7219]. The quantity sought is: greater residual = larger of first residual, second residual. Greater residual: -0.17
